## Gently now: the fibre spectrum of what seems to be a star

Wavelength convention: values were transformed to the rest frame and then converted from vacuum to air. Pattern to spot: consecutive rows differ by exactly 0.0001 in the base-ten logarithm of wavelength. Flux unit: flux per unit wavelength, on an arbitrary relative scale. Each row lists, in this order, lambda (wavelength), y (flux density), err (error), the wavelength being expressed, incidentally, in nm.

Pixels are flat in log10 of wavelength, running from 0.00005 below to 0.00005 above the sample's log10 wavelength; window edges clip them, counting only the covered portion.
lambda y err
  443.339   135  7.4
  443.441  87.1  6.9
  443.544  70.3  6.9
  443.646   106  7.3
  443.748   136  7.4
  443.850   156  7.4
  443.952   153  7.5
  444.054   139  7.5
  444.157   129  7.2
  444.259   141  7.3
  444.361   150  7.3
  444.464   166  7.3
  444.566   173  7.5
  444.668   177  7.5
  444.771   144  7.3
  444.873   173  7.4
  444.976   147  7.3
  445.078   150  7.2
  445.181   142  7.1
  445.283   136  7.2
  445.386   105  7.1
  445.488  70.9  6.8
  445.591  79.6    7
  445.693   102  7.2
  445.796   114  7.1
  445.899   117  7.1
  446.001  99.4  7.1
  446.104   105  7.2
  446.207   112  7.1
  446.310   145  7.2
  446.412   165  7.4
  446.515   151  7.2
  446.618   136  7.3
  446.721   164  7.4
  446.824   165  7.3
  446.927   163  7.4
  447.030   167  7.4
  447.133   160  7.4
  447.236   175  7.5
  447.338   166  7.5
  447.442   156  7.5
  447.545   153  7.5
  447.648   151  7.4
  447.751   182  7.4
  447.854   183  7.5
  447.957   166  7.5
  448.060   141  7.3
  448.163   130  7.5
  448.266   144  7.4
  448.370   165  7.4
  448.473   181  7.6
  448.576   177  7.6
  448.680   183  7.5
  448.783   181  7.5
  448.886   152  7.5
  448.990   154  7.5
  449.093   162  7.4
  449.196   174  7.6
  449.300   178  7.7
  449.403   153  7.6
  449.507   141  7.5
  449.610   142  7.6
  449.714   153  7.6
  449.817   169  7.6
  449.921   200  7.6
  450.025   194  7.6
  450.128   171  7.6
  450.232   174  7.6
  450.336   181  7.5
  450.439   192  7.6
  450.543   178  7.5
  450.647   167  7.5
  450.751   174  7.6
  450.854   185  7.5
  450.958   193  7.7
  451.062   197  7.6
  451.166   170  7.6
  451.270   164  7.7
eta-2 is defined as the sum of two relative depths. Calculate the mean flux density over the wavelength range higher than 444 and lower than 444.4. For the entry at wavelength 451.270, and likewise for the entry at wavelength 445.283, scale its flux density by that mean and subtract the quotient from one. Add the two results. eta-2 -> -0.15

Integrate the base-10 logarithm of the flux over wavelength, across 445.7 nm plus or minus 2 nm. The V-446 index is 8.6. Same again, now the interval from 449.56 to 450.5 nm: 2.1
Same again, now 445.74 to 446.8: 2.2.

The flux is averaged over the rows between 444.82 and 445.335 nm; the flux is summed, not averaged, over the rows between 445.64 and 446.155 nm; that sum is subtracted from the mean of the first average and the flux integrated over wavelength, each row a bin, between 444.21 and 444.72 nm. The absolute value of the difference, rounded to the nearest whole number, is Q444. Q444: 421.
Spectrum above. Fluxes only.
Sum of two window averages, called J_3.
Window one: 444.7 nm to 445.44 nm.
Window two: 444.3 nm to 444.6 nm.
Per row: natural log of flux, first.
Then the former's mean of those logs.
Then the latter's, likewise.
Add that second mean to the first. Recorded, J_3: 10.0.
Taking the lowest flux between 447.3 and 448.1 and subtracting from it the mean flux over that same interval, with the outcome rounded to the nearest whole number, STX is -21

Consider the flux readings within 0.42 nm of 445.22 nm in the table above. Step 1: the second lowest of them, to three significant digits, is 79.6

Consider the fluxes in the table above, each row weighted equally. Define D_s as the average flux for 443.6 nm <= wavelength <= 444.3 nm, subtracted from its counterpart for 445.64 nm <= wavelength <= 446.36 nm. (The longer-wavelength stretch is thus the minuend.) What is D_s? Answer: -24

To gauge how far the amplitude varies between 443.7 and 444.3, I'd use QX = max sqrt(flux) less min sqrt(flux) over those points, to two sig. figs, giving 1.1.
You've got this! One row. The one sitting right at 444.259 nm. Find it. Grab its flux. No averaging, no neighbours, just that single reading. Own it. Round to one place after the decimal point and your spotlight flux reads 141.0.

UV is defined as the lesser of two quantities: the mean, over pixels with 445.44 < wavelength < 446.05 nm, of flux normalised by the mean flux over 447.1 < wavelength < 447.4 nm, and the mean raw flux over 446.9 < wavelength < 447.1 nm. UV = 0.6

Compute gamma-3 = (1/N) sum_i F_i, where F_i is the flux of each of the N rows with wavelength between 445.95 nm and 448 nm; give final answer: 153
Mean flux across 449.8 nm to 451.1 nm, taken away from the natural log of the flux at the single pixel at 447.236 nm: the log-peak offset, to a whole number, -178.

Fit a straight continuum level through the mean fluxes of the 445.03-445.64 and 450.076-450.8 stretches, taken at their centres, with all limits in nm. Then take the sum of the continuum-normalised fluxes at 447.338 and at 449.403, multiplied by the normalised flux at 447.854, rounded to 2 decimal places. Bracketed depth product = 2.69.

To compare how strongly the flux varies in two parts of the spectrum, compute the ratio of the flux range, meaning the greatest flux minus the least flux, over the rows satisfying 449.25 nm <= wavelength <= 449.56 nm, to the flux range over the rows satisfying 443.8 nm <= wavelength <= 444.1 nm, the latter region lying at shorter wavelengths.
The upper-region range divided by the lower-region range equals 2.2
